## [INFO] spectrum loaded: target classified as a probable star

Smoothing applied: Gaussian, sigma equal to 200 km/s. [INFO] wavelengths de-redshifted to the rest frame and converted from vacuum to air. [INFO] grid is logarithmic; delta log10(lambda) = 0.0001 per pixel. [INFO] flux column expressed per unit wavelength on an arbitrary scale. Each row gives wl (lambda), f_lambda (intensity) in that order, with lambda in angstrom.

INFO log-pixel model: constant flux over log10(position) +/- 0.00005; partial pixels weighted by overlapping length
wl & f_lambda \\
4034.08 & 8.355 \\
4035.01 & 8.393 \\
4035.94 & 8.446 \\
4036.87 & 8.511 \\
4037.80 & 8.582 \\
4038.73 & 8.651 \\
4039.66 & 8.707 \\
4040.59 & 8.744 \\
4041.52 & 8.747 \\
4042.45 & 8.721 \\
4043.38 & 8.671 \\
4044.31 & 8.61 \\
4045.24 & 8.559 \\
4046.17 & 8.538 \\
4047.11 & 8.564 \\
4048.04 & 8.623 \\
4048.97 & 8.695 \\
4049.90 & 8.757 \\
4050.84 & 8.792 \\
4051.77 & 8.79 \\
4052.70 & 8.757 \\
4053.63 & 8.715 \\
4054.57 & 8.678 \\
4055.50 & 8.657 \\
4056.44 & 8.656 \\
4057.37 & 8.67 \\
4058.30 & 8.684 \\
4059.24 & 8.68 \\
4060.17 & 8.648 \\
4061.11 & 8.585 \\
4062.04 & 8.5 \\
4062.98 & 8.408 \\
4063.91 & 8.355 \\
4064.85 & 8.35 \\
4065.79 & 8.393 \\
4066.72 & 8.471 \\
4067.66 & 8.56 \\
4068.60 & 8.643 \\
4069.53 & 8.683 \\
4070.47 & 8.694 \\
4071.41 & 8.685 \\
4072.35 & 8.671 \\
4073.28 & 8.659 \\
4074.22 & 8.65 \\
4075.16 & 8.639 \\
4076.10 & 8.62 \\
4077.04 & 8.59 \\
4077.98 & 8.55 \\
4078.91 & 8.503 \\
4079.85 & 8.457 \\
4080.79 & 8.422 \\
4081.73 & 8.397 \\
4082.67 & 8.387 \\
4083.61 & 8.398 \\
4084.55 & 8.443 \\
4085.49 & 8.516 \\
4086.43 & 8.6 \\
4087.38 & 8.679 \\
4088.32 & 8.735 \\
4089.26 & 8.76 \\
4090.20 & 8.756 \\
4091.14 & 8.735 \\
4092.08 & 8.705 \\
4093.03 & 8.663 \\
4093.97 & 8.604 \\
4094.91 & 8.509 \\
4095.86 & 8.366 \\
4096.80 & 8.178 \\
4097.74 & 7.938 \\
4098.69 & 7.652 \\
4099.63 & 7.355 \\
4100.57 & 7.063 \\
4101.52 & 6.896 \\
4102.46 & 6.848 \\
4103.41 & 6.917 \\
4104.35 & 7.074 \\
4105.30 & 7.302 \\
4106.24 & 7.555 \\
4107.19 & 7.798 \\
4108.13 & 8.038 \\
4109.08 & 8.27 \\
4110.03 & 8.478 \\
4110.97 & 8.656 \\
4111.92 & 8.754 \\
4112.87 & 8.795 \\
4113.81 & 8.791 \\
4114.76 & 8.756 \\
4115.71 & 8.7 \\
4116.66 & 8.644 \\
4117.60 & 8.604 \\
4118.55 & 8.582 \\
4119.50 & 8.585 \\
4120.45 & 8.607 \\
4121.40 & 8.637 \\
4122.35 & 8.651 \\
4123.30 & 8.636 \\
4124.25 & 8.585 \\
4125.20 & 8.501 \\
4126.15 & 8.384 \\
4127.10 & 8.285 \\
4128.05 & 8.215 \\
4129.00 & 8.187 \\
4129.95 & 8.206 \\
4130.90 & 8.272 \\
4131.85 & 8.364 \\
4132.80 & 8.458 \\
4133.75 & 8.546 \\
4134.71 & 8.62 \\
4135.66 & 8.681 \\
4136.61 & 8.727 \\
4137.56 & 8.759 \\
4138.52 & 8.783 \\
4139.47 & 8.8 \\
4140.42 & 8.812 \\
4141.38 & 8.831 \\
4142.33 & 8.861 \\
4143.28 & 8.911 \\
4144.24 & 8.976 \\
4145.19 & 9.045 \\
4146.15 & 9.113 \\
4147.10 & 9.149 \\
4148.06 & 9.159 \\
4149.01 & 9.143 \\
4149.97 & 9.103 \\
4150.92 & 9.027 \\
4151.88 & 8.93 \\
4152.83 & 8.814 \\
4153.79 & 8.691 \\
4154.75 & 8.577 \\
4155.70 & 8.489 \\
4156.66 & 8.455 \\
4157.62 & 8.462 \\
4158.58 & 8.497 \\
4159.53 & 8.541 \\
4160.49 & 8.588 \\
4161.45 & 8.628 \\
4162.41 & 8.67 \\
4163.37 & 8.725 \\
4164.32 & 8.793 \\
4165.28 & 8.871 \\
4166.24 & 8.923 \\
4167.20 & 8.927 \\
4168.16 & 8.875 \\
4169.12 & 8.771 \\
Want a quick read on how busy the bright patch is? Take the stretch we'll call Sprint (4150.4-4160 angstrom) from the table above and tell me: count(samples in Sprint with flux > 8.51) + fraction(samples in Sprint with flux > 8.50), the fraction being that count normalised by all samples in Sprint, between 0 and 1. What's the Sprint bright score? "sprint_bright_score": 7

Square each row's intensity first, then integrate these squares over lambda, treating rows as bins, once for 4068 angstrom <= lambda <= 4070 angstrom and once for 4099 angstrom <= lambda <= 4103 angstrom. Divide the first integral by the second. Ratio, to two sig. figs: 0.75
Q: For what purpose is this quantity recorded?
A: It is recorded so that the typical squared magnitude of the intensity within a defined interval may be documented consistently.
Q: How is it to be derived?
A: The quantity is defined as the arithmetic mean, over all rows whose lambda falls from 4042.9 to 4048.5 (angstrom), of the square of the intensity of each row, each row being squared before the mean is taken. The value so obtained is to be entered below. 73.9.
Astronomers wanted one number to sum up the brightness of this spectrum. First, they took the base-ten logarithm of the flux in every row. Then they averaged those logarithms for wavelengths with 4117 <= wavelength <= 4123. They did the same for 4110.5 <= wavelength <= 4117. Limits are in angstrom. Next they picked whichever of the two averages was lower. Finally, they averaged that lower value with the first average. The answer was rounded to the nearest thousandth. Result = 0.935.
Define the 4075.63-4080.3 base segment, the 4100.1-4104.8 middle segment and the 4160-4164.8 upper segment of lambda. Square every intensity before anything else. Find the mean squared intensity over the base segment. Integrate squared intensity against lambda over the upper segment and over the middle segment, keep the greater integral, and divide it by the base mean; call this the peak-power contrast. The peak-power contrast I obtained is 4.95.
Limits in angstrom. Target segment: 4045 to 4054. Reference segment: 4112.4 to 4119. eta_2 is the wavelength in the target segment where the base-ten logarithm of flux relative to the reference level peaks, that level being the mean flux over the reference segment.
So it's 4050.84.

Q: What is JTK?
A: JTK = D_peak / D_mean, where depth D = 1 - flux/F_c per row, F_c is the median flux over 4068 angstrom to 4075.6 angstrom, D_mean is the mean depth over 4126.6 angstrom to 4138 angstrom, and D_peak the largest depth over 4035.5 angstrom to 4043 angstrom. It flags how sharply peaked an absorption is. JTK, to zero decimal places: 1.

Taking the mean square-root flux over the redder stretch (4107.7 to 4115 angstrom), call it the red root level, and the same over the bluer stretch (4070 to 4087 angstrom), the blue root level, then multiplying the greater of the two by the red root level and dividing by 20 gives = 0.428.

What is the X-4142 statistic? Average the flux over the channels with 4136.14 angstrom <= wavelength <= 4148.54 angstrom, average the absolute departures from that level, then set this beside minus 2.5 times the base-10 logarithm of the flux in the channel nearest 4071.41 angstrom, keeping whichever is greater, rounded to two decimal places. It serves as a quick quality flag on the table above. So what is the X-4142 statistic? 0.13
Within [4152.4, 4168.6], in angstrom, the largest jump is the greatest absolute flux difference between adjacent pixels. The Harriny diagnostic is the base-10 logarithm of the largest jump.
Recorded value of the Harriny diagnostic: -0.91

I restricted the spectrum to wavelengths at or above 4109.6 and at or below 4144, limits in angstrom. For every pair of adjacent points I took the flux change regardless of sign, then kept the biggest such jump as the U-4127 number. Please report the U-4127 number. 0.18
